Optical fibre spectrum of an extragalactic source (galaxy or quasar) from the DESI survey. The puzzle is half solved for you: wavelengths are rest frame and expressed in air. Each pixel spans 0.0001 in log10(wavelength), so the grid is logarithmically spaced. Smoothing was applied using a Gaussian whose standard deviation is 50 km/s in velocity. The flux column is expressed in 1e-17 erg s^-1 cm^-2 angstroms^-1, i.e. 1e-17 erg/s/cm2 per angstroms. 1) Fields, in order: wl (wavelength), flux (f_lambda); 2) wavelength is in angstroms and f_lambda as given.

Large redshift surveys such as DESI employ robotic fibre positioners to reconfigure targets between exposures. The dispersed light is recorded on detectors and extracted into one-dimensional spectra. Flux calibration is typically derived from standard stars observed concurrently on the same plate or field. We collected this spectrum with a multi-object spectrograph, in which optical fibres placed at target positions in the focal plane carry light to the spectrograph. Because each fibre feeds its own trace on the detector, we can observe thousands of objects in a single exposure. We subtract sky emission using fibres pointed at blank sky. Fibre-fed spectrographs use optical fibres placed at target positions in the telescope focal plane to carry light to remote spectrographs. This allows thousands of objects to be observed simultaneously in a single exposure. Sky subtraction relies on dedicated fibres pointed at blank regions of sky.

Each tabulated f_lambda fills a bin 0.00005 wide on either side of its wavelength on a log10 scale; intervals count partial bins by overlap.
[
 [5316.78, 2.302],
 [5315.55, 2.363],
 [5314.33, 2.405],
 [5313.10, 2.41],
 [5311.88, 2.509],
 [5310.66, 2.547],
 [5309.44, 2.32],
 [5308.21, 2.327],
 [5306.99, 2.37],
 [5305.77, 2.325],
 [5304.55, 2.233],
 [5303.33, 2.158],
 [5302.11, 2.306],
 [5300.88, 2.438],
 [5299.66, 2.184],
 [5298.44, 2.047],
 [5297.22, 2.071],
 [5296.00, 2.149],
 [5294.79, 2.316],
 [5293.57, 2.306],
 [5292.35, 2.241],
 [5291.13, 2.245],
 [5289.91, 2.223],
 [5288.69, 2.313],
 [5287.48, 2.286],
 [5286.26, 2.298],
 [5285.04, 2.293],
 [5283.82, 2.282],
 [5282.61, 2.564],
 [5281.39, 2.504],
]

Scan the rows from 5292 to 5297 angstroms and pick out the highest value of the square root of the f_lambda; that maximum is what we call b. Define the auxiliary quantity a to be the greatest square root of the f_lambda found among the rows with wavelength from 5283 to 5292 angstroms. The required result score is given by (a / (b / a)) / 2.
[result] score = 0.760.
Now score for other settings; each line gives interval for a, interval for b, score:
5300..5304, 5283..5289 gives 0.802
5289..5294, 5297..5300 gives 0.780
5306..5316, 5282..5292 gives 0.795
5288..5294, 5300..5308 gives 0.741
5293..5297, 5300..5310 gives 0.742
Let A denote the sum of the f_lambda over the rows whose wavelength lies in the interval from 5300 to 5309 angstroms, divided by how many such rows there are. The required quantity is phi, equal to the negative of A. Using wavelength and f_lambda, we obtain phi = -2.31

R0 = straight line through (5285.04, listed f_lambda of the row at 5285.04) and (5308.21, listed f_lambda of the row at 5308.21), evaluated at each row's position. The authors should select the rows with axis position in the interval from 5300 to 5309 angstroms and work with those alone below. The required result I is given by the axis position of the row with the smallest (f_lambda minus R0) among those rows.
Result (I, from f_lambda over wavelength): 5303.33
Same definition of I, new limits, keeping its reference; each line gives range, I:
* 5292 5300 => 5298.44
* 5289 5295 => 5289.91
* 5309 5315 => 5309.44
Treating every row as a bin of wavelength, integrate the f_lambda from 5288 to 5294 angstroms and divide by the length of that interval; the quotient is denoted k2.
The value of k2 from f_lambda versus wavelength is 2.27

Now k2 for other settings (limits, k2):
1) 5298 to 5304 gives 2.23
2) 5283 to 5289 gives 2.31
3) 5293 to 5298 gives 2.21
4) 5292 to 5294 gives 2.27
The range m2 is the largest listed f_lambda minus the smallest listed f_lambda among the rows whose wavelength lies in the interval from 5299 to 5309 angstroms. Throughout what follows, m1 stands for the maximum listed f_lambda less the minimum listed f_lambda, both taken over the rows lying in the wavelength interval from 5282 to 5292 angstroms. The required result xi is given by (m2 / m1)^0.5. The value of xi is 0.91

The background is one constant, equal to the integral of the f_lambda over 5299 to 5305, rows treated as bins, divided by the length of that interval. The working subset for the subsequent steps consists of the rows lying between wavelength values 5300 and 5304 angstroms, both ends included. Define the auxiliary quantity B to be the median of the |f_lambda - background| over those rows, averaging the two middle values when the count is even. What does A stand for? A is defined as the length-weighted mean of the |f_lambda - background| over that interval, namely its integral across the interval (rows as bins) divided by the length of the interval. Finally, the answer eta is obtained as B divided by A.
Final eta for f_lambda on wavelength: 0.98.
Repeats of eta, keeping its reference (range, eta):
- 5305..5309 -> 0.86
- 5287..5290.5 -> 0.96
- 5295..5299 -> 1.19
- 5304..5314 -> 0.69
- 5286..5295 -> 1.06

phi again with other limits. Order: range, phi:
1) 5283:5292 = -2.28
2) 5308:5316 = -2.41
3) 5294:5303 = -2.22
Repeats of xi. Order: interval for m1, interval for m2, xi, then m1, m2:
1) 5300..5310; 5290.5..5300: 0.98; 0.28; 0.269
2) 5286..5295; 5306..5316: 1.56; 0.09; 0.227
